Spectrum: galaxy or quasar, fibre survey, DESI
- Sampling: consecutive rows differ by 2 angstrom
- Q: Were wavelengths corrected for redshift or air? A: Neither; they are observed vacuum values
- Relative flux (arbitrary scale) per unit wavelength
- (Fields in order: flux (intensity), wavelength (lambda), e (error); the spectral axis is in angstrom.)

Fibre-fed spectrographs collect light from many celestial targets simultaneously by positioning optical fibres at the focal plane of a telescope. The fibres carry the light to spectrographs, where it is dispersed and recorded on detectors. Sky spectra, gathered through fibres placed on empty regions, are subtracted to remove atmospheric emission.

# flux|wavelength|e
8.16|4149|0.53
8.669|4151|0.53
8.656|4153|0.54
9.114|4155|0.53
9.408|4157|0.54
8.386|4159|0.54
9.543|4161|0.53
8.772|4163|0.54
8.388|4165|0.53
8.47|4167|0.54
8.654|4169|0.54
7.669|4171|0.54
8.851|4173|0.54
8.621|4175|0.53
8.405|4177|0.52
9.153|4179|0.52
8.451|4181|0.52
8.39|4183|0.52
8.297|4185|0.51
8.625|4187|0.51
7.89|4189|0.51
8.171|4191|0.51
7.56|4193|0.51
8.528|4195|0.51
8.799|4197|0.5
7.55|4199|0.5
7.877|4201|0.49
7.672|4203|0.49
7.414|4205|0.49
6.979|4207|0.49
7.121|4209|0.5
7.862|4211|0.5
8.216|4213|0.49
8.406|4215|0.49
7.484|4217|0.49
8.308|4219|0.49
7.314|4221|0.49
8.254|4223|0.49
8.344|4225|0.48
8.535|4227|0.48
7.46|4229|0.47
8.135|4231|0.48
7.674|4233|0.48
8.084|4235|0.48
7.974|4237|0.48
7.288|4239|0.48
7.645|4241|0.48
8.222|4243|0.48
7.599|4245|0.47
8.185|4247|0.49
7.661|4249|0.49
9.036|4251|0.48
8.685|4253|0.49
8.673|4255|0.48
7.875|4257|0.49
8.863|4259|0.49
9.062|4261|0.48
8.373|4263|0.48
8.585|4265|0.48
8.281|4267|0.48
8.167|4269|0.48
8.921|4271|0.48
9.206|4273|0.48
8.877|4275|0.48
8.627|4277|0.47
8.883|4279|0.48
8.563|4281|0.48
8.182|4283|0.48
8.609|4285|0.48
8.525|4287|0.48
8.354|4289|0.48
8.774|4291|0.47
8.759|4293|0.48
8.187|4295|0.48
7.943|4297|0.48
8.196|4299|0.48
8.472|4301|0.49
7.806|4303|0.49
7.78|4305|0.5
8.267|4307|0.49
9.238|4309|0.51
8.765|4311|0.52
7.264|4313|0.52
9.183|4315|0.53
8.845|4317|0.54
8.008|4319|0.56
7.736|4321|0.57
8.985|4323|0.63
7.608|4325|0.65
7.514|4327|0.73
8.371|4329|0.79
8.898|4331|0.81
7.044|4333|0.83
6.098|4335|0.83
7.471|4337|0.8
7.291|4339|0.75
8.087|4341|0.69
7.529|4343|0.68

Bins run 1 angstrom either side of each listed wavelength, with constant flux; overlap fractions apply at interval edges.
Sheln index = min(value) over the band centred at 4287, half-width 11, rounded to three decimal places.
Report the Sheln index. 7.943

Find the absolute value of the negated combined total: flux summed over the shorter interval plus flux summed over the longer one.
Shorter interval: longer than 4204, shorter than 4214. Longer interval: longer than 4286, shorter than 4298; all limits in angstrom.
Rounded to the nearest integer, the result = 88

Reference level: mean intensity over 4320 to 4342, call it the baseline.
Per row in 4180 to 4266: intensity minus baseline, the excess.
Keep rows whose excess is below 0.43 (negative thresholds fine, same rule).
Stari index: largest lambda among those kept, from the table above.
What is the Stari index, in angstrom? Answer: 4257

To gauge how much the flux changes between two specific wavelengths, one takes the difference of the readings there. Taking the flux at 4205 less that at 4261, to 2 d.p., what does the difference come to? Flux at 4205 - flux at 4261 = -1.65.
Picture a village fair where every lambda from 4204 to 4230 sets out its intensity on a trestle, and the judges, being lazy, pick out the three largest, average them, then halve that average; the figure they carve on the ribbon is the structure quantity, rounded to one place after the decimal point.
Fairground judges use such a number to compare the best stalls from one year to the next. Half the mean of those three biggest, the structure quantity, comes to 4.2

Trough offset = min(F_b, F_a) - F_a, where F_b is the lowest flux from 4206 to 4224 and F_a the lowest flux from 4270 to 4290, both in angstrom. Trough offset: -1.20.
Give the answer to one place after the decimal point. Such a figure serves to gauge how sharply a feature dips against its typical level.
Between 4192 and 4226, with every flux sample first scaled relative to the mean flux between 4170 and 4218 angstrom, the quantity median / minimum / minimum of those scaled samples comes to 1.3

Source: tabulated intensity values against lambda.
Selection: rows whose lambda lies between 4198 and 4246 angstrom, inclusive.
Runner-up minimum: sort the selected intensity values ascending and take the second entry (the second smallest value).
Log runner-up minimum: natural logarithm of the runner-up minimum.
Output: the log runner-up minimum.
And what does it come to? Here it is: 1.963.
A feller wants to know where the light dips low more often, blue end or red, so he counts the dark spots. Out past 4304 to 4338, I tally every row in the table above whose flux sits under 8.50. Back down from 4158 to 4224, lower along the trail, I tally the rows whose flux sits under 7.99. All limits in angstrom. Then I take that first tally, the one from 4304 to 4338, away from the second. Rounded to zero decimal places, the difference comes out 1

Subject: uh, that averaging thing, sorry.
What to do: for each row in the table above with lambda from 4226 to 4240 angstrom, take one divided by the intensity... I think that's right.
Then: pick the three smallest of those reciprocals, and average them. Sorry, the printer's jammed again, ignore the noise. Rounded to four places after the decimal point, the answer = 0.1213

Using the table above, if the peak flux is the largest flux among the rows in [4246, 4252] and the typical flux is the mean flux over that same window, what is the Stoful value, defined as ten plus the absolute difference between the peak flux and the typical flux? 10.7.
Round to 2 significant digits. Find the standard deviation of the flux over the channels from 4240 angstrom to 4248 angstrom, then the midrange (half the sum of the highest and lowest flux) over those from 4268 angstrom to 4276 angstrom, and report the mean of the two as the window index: 4.5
